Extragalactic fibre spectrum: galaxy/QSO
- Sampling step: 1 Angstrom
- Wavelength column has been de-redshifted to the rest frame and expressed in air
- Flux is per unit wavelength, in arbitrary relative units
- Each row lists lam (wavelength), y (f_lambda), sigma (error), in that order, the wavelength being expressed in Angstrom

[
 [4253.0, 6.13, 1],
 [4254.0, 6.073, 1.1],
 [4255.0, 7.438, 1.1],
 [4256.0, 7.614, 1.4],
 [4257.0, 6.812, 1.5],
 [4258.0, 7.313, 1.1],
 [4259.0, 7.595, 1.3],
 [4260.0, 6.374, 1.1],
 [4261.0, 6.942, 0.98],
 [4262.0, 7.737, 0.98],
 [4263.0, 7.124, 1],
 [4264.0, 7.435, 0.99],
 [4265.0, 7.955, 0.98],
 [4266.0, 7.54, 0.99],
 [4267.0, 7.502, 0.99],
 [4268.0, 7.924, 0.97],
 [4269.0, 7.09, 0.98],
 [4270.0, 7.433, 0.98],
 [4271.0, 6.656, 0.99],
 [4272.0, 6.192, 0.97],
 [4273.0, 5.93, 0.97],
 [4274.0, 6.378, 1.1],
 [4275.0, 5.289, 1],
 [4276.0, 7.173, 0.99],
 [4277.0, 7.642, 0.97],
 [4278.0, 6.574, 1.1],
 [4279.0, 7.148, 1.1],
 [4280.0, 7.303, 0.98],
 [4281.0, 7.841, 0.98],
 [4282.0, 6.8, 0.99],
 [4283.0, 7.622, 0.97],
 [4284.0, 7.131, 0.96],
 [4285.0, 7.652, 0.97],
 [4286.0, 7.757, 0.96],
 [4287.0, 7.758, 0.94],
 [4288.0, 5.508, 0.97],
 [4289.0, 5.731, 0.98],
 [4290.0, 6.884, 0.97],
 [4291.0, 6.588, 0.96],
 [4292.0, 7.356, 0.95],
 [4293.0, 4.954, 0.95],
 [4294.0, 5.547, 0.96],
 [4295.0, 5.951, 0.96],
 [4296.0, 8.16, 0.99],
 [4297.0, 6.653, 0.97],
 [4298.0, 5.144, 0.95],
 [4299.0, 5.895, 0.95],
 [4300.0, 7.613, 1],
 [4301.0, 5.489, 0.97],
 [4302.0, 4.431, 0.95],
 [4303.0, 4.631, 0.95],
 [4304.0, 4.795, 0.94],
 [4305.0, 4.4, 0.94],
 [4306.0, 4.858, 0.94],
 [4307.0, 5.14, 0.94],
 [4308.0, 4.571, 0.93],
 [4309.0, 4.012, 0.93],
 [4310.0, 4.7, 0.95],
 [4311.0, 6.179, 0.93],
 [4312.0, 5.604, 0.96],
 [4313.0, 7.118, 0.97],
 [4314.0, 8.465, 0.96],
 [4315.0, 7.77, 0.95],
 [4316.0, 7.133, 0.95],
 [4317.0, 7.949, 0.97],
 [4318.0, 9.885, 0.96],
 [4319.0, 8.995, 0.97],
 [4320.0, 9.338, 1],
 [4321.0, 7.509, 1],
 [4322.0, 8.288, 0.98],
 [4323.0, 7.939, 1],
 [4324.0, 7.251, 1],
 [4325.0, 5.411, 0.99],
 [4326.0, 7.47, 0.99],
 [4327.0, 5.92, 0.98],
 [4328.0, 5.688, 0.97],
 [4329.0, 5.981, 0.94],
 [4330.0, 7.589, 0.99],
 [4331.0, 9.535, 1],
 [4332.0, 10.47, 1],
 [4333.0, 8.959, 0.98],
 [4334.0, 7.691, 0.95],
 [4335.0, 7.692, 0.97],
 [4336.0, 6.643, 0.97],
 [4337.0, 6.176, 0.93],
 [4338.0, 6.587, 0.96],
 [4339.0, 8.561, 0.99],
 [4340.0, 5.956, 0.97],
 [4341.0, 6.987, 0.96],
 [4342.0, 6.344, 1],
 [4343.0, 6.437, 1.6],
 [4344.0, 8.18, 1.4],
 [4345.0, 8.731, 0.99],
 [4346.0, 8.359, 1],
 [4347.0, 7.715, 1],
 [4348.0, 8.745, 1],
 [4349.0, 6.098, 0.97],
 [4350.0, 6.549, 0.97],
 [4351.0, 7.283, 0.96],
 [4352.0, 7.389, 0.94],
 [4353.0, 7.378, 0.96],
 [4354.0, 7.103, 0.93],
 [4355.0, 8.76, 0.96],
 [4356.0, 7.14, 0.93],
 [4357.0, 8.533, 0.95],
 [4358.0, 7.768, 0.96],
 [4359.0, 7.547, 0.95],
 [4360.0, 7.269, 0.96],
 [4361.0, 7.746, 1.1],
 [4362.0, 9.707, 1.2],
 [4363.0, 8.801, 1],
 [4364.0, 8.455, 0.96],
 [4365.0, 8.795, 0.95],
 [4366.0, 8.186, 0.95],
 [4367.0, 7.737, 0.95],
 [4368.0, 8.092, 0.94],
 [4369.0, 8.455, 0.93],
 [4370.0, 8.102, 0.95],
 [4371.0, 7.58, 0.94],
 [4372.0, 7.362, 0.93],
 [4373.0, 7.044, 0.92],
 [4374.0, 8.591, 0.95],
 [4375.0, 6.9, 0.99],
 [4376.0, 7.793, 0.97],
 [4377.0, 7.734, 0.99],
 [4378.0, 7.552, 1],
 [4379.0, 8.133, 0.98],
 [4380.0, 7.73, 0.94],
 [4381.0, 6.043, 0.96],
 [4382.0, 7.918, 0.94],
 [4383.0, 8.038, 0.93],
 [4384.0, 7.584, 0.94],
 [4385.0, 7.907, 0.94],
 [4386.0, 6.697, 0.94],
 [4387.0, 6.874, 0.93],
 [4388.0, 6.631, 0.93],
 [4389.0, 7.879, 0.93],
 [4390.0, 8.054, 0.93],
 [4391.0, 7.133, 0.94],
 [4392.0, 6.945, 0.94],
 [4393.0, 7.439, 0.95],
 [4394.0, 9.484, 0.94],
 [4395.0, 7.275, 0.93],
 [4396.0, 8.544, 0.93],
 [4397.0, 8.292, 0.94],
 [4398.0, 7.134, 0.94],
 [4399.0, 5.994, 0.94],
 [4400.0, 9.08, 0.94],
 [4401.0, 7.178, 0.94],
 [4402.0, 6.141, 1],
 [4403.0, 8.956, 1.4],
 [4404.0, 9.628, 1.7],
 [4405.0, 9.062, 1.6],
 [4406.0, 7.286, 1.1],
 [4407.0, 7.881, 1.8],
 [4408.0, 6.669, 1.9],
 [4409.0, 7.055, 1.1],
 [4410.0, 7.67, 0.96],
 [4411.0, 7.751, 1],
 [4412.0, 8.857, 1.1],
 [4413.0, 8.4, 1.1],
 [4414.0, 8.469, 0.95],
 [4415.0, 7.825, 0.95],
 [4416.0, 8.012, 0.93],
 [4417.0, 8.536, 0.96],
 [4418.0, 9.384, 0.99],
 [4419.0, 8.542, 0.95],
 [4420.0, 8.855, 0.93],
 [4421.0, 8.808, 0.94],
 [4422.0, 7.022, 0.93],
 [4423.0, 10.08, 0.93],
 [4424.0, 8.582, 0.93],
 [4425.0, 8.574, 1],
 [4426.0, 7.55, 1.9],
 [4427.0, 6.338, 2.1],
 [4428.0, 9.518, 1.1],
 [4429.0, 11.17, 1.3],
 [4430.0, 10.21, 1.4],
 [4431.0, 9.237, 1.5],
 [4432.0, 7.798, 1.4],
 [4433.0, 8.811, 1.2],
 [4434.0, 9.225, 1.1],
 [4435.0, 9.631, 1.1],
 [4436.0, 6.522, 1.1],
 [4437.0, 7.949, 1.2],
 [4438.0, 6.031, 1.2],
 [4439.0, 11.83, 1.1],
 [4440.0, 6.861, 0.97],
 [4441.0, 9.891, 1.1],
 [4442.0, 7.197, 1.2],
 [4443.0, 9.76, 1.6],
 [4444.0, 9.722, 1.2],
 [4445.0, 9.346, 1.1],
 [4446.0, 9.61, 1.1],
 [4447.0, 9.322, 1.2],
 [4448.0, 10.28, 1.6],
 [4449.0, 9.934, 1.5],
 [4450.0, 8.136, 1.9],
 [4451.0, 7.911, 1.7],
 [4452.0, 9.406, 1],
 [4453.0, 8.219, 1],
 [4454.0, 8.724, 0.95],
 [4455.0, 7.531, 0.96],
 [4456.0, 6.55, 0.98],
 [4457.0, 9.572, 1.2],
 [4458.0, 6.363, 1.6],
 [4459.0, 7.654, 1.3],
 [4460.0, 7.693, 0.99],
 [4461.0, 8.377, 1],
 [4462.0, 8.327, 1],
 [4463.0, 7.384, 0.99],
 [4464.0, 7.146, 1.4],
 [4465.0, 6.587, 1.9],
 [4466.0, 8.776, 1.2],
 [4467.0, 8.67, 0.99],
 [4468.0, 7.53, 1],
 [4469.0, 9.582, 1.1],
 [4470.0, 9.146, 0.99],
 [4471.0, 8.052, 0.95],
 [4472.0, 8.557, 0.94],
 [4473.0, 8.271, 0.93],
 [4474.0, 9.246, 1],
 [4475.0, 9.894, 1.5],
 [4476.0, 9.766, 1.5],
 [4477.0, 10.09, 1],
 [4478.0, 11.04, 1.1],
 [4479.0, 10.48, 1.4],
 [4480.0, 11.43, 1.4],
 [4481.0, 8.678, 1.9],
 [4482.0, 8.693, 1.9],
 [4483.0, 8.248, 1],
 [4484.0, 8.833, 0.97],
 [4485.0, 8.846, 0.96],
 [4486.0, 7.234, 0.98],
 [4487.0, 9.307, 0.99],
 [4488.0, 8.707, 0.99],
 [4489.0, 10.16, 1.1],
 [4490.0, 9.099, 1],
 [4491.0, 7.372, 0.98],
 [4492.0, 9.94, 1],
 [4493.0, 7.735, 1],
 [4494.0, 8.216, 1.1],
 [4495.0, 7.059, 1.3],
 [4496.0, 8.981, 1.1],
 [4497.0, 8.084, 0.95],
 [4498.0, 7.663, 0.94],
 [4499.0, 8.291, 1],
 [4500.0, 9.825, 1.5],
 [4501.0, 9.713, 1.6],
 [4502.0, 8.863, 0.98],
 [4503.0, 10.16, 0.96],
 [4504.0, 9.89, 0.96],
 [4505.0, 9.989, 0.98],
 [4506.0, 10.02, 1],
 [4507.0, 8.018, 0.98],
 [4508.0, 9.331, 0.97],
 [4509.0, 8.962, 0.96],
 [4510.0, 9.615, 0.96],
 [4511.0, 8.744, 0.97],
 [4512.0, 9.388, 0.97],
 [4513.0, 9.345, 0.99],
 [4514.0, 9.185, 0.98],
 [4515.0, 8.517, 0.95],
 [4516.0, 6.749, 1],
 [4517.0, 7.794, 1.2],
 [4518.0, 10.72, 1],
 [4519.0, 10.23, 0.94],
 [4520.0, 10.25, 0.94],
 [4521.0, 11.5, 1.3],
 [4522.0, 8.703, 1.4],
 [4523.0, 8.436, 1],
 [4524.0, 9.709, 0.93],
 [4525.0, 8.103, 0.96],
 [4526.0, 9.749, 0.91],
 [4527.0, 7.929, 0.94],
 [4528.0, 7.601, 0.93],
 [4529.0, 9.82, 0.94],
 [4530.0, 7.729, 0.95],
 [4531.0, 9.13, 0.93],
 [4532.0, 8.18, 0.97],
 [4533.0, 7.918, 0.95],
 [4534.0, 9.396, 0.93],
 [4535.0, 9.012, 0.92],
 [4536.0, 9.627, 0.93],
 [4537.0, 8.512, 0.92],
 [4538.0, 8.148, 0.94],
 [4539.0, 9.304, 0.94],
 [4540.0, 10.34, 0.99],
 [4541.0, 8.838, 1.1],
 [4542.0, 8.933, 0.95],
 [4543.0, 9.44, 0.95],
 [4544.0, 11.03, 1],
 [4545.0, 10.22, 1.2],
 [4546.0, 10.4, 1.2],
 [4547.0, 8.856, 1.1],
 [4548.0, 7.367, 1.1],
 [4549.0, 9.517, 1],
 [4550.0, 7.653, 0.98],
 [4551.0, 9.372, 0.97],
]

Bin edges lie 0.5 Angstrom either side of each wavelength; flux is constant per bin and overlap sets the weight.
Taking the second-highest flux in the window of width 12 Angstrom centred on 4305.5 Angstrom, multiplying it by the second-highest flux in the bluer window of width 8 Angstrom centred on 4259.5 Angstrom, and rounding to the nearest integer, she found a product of 47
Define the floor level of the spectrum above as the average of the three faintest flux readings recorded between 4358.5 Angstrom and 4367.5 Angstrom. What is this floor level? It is 7.52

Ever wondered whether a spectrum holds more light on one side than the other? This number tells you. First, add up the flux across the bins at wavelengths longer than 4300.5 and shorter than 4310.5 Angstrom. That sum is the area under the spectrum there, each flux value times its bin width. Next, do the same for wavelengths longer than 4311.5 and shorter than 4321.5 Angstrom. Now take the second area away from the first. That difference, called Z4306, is -33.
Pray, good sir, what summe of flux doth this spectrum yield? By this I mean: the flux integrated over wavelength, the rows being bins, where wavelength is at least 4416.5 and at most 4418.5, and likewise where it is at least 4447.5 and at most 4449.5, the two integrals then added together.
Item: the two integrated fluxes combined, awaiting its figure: 38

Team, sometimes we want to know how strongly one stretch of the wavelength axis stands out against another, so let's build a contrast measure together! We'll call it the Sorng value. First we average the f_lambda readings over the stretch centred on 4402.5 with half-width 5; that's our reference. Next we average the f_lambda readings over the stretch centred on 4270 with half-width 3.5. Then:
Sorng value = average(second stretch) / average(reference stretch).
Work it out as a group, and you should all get 0.89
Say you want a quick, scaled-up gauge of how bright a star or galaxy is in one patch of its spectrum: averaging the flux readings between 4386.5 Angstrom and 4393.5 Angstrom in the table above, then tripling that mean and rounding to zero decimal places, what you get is 22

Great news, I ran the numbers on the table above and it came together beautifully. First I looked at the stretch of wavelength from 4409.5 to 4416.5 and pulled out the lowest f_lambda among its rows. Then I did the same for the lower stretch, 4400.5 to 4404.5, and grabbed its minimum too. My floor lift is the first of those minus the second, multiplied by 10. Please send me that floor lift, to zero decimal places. 15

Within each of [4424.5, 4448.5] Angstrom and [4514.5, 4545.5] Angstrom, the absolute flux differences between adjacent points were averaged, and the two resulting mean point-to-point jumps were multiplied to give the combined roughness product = 2.00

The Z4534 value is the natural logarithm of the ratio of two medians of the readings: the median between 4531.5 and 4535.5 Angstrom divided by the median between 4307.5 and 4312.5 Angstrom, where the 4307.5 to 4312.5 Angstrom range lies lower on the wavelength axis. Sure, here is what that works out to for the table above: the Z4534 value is 0.60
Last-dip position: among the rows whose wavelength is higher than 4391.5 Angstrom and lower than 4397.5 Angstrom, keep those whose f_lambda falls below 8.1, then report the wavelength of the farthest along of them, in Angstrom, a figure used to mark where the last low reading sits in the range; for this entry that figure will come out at 4395.0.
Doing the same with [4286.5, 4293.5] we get 4293.0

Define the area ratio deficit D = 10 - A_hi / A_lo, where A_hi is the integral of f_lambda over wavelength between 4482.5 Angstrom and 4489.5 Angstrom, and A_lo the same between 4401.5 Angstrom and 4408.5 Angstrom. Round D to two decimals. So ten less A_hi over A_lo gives 8.90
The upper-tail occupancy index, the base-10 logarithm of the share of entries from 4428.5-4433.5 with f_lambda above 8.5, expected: -0.10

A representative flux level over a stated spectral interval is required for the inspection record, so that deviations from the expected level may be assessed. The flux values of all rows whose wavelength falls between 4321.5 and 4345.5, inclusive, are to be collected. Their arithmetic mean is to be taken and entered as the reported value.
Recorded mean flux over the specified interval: 7.4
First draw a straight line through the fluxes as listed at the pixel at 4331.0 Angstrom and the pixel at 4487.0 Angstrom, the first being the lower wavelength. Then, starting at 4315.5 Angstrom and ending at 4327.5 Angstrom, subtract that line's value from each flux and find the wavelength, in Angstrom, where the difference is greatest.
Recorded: 4318.0 Angstrom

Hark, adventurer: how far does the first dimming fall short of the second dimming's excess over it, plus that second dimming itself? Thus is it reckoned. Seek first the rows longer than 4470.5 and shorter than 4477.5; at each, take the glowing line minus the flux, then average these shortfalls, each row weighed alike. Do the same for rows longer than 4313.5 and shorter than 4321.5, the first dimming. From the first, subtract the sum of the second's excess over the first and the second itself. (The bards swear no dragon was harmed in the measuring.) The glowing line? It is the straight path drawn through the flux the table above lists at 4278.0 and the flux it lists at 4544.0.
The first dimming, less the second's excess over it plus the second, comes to -3.8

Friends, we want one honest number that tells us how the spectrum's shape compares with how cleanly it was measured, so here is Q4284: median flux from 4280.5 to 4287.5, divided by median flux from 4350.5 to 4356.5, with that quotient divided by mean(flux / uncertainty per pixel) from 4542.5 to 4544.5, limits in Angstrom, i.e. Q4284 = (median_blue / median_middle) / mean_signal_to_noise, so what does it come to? 0.10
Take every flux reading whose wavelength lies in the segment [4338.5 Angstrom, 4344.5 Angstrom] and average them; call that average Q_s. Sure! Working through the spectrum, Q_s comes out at 7.1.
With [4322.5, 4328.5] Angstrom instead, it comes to 6.6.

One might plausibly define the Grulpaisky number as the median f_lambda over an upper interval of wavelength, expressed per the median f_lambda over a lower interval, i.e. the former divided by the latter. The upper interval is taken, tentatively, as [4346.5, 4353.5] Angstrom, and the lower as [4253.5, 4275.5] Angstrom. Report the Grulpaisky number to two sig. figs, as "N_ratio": 1.0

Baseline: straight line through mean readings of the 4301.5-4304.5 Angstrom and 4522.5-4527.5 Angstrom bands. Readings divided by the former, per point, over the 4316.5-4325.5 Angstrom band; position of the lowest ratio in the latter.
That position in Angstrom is 4325.0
